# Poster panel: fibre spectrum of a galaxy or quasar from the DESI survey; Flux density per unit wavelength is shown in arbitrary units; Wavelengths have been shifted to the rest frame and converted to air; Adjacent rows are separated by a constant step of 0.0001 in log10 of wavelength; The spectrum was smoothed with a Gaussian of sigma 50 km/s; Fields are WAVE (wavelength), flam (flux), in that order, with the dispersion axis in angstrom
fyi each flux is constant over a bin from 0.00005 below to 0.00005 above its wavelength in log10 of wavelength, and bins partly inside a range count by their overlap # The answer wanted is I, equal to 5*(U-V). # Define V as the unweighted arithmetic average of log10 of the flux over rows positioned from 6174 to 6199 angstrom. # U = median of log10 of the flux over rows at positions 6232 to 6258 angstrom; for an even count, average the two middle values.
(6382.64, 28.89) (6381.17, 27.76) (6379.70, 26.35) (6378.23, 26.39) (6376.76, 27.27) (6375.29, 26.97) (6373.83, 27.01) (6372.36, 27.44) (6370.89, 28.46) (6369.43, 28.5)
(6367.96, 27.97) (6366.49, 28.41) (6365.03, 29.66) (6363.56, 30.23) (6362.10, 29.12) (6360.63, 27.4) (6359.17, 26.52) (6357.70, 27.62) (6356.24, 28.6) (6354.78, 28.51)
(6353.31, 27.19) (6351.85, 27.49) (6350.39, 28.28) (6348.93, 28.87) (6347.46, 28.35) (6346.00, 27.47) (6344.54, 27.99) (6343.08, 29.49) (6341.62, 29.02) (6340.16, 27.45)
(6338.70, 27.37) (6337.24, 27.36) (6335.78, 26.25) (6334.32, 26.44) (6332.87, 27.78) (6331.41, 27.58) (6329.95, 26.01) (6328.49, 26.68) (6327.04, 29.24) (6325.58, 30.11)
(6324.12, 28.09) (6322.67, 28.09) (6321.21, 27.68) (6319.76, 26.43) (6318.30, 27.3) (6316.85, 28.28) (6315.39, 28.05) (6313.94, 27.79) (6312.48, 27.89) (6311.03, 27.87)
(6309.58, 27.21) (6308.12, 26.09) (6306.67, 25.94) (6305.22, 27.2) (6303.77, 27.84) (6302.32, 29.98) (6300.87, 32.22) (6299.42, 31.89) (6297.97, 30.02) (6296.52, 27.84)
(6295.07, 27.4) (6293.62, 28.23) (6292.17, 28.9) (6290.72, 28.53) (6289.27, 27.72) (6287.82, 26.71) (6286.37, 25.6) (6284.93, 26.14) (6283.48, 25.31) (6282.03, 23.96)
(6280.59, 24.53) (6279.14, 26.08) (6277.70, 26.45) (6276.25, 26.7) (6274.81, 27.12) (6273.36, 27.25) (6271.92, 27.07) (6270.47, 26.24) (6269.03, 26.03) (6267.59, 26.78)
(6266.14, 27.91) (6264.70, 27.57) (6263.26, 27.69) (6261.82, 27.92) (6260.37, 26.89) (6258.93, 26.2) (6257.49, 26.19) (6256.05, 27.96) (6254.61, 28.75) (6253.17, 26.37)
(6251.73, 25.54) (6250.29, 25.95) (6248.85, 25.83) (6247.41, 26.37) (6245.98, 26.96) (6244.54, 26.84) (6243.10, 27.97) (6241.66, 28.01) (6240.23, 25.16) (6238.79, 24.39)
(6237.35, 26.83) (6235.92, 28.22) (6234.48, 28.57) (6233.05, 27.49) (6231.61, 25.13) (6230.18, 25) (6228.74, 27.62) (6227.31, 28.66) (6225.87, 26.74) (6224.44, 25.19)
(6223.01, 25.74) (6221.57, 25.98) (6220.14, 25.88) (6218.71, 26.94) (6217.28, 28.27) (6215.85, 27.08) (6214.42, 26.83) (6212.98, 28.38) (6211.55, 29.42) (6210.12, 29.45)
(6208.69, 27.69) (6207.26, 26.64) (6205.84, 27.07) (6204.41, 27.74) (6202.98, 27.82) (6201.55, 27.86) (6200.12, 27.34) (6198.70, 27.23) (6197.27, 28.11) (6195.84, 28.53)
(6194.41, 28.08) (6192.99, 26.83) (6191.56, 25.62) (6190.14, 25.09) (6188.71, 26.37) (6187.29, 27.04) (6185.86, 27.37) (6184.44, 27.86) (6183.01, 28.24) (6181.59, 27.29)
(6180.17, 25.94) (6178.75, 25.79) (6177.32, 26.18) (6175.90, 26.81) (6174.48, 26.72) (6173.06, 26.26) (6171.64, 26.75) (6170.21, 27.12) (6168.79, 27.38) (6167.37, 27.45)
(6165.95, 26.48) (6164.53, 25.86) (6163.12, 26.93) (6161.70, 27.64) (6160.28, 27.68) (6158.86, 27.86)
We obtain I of -0.008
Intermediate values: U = 1.43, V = 1.43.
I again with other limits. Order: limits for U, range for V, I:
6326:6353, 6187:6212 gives 0.009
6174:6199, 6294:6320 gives -0.094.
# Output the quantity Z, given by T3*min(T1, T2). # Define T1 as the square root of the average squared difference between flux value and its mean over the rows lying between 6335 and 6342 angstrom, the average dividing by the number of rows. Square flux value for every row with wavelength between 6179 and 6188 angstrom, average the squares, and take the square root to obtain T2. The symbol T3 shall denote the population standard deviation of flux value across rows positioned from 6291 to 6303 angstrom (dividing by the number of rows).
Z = 1.5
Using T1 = 0.9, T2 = 27.3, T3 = 1.69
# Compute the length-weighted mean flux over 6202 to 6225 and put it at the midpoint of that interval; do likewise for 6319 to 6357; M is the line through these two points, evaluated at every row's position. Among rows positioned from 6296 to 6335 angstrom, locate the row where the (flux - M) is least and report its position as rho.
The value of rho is 6329.95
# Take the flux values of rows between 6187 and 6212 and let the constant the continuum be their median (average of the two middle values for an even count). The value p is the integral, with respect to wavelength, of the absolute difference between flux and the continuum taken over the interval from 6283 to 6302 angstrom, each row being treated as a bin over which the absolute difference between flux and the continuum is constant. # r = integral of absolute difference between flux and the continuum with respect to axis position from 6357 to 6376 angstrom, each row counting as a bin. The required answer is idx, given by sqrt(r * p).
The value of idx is 23.7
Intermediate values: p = 32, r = 18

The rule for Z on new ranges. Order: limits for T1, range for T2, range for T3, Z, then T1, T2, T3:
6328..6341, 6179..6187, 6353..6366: 0.7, 0.6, 27.4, 1.16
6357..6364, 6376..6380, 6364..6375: 1.0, 1.3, 26.7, 0.79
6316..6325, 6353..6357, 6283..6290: 0.5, 0.6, 28.1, 0.86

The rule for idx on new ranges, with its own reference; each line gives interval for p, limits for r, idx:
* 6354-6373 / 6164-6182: 17.7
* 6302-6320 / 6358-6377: 15.2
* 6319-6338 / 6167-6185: 15.7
